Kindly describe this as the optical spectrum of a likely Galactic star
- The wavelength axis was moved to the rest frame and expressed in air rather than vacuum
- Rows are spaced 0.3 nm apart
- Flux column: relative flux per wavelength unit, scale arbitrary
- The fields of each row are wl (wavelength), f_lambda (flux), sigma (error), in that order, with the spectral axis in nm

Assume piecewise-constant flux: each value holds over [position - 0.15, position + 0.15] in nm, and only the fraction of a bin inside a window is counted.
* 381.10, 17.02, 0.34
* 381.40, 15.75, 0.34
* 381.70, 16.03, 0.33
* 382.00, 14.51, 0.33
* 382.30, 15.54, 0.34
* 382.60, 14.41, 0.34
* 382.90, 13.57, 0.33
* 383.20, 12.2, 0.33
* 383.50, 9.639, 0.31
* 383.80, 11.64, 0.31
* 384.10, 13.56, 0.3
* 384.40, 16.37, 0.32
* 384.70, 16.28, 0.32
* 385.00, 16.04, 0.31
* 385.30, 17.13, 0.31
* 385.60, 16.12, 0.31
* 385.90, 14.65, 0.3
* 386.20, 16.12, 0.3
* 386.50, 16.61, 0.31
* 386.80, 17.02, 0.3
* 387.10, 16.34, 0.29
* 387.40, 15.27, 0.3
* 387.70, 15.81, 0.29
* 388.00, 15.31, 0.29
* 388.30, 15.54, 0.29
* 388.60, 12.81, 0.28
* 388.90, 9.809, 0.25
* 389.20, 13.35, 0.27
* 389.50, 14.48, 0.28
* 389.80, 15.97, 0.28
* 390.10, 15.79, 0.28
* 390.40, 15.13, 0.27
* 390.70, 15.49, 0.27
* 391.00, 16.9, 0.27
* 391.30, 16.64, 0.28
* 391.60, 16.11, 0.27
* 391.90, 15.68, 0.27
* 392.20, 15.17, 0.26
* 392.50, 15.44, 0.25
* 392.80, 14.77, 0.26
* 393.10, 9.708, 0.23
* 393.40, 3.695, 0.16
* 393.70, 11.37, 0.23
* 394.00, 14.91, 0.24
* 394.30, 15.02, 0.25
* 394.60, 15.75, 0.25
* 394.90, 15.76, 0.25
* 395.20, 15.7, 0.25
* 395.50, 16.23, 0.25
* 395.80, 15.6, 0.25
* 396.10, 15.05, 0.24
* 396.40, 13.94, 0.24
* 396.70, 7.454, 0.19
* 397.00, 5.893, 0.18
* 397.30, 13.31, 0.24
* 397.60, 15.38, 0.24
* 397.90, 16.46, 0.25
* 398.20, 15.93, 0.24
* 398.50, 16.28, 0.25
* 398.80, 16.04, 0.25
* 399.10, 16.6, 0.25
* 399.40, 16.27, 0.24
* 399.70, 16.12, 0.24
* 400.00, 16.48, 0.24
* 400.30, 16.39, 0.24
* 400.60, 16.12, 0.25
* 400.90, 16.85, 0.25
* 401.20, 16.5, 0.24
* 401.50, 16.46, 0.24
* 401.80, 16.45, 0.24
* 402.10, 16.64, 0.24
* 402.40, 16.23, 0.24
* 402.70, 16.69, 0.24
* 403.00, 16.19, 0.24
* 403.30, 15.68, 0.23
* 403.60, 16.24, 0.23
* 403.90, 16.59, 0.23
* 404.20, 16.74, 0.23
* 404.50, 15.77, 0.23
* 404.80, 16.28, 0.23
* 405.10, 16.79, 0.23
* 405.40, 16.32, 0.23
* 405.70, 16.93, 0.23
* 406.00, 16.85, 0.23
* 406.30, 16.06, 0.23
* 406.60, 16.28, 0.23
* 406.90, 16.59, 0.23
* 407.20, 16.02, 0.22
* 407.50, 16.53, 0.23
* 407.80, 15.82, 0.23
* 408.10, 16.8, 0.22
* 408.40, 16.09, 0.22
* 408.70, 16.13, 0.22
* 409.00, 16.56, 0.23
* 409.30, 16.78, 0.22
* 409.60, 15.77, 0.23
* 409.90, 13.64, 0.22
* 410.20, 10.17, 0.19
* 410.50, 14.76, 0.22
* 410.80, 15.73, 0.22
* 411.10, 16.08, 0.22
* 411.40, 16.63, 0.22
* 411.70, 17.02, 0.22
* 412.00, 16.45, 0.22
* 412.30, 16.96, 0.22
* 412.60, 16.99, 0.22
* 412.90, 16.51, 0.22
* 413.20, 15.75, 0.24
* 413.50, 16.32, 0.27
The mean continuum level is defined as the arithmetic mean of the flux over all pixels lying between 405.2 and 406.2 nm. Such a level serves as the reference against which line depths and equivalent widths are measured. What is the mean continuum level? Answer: 16.7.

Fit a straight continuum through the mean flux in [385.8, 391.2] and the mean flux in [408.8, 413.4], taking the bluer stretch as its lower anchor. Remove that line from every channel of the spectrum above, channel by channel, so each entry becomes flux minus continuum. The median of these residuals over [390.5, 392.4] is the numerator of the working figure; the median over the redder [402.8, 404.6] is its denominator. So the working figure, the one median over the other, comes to 1.0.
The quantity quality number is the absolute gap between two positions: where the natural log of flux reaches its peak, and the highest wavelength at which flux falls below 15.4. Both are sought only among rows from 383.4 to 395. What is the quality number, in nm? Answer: 9.00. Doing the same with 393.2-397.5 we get 1.80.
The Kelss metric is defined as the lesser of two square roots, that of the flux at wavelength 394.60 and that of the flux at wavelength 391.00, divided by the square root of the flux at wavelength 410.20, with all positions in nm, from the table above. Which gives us 1.24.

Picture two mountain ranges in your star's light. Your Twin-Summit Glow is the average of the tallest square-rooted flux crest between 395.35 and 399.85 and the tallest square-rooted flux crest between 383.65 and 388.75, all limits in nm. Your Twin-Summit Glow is 4.11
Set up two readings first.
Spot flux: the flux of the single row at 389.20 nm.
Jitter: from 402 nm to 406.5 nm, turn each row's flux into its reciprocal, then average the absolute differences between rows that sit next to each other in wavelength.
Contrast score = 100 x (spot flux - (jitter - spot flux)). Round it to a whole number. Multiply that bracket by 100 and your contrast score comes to 2670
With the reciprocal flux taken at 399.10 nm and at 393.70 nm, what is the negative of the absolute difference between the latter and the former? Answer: -0.028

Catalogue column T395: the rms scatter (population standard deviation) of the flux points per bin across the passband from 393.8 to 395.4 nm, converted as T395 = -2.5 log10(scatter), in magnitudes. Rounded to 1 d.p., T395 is 1.1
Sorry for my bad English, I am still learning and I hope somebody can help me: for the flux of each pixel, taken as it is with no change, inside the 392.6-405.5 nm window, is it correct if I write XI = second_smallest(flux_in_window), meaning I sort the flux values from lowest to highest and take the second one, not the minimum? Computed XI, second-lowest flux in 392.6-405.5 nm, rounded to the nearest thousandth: 5.893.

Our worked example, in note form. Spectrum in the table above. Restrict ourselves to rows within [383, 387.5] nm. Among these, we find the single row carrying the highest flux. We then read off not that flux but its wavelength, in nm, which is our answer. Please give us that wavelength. 385.30 nm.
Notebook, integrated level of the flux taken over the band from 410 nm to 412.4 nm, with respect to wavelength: 37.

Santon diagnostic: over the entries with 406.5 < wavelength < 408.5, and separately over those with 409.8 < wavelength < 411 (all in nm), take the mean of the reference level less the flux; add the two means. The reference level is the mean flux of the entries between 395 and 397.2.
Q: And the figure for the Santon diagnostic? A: -4.2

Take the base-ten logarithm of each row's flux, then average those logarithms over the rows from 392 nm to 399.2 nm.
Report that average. 1.12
